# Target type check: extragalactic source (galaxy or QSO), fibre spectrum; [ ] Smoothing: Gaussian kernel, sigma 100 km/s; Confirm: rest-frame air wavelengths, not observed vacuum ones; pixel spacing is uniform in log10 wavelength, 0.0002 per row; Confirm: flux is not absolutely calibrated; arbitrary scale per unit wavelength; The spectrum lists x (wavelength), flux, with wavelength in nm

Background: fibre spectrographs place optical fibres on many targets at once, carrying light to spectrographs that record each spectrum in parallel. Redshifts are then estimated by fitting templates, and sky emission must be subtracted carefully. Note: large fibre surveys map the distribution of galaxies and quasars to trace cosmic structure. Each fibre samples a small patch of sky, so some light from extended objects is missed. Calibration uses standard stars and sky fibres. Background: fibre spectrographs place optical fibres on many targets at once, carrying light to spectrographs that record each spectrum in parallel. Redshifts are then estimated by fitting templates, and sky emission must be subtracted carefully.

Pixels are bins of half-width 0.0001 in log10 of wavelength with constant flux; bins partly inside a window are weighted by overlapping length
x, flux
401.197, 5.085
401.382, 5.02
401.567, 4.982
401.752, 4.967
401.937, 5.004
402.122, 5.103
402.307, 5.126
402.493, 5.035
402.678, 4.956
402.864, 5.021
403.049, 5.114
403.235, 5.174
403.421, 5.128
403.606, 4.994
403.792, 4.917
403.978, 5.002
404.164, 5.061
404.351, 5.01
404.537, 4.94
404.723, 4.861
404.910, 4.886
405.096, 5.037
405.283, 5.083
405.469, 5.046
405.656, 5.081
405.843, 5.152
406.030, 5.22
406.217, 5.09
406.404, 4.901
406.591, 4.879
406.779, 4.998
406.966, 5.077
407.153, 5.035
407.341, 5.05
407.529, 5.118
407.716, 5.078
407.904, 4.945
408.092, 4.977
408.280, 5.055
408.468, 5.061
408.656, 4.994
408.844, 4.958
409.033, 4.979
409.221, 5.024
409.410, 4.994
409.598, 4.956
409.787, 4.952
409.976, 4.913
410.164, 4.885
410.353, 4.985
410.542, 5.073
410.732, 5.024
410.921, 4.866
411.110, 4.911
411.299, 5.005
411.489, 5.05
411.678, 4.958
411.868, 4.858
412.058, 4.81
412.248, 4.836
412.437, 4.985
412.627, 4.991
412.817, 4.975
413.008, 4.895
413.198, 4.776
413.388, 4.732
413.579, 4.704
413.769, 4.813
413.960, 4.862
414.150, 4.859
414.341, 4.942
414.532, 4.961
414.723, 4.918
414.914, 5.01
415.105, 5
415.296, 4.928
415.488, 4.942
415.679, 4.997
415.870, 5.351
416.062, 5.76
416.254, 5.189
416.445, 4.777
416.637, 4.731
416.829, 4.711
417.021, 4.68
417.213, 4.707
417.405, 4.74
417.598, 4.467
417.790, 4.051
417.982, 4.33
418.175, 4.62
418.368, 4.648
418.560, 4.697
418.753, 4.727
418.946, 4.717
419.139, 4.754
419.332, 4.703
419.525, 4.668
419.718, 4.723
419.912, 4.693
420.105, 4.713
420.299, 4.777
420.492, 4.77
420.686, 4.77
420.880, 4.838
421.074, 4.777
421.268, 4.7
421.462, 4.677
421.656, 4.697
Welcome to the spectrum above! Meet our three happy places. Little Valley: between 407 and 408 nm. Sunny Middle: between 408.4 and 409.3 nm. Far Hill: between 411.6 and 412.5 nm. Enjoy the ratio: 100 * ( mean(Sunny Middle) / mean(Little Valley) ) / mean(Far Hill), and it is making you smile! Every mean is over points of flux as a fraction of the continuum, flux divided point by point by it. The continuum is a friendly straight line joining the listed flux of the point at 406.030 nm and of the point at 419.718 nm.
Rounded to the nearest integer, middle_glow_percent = 102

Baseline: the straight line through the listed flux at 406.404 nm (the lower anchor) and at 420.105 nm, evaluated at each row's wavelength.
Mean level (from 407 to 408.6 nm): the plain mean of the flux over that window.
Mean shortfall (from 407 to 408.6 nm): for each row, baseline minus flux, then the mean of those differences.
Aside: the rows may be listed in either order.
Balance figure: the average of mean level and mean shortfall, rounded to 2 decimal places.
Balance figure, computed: 2.44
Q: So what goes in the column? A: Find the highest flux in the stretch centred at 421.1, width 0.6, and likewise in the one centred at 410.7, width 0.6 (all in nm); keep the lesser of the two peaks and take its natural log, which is 1.58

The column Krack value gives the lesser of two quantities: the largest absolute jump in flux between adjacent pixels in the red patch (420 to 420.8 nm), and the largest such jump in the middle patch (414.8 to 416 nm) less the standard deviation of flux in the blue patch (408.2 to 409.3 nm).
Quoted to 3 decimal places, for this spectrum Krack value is 0.064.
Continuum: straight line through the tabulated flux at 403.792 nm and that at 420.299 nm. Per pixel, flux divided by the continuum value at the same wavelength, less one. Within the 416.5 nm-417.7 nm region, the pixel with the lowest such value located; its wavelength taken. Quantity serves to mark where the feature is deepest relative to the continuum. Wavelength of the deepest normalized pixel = 417.598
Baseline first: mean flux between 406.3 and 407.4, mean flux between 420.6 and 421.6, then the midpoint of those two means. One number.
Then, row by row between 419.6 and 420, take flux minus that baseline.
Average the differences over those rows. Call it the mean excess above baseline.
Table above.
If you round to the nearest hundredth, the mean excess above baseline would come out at -0.16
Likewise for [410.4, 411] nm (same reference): 0.12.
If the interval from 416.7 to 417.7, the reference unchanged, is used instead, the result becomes -0.21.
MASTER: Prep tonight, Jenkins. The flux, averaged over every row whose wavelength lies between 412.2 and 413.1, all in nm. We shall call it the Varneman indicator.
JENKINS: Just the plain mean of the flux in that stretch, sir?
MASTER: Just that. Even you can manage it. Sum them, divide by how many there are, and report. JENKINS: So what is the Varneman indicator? 4.94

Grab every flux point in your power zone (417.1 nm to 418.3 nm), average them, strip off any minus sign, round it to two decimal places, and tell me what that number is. 4.49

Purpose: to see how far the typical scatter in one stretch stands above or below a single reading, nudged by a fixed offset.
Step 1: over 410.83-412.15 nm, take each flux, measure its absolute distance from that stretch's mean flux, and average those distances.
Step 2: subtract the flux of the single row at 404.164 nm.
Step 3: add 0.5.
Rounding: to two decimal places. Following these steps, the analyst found -4.49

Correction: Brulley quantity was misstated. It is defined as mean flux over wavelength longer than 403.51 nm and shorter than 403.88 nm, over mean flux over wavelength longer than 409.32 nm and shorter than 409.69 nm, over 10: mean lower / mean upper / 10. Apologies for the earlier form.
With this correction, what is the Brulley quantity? 0.100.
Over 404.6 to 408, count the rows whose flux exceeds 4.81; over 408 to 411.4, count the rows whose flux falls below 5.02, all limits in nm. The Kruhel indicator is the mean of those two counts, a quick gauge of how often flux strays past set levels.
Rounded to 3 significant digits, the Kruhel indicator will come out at 15.5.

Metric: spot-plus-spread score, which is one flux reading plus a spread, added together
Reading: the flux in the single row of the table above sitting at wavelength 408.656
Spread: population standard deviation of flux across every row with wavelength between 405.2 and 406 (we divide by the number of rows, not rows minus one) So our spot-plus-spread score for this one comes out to 5.03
